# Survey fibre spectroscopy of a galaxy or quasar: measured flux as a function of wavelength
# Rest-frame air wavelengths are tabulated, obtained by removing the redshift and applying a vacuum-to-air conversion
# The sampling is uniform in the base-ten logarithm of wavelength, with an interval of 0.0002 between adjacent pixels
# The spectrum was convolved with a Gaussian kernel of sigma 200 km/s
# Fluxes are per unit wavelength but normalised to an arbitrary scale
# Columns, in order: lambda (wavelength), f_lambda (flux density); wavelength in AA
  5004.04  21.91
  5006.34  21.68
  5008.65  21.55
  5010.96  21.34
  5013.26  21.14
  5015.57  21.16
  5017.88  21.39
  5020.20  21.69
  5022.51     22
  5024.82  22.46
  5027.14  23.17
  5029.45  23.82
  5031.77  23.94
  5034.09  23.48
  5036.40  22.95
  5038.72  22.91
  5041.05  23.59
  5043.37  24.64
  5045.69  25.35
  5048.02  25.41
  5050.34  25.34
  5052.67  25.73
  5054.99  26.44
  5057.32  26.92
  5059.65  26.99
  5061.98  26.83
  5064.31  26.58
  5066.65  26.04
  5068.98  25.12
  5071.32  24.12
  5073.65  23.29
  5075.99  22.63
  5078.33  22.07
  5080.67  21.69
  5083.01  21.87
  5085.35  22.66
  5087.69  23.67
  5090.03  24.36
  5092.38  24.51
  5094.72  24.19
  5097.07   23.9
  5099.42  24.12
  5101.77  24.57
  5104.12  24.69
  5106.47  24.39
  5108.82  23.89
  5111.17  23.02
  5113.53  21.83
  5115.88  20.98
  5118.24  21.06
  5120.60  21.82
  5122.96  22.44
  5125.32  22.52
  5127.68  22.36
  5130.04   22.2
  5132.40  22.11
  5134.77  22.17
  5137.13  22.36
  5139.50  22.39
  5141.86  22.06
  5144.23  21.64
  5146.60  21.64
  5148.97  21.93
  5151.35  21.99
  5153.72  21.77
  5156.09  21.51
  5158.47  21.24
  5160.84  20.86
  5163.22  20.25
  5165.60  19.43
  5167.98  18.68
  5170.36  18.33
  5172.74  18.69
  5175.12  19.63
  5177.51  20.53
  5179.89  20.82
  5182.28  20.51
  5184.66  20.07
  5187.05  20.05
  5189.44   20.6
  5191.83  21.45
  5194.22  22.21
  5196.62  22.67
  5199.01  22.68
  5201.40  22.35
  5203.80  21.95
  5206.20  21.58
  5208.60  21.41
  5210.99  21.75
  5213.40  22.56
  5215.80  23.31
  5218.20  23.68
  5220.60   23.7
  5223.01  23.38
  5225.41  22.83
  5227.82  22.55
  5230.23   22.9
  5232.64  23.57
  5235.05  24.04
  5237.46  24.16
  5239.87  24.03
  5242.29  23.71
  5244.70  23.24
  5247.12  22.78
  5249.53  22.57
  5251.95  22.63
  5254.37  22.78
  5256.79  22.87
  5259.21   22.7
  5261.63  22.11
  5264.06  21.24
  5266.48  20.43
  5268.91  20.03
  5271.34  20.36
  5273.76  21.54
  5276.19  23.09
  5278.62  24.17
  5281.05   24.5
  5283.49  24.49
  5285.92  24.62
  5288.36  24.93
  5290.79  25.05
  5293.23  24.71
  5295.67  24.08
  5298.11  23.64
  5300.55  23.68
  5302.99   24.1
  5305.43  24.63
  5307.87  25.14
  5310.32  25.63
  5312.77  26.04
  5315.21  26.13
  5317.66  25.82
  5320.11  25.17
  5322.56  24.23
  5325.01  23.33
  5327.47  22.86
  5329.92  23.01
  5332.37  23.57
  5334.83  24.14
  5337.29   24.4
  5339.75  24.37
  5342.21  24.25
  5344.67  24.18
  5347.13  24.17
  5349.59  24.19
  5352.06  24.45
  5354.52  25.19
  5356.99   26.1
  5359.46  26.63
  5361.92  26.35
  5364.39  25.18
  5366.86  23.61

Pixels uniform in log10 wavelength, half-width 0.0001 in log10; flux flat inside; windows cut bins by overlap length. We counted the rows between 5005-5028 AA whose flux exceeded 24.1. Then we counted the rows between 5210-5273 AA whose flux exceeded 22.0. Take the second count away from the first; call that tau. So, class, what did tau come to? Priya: -21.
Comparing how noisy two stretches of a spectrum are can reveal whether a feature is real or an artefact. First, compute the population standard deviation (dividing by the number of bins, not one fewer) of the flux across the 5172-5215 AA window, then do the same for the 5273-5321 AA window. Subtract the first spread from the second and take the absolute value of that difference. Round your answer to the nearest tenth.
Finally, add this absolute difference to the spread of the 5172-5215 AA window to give 1.2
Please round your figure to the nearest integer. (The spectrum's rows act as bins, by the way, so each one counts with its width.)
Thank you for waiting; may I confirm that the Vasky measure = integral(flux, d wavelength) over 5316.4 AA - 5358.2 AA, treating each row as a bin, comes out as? 1016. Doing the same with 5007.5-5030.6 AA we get 508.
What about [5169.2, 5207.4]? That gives 798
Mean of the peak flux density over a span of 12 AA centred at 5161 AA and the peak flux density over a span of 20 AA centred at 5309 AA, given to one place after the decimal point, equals 23.8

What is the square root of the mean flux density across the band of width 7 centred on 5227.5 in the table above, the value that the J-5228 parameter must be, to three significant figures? 4.77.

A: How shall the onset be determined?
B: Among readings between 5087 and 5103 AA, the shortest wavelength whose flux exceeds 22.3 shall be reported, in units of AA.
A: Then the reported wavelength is 5087.69 AA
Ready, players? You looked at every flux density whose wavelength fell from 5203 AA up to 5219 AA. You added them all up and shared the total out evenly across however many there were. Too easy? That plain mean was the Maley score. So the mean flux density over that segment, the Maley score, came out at 22.3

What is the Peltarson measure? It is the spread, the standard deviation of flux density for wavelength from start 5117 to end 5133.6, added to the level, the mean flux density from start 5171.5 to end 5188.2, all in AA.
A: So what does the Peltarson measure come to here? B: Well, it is 20.5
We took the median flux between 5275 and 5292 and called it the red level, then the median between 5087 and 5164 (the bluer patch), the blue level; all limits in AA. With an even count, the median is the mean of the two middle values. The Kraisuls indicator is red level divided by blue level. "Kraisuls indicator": 1.10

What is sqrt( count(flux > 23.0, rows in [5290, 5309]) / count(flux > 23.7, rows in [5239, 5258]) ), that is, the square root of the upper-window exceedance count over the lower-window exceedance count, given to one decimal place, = 2.0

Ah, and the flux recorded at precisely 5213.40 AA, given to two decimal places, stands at 22.56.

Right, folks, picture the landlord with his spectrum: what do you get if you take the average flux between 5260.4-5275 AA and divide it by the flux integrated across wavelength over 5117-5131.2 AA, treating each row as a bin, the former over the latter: 0.067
